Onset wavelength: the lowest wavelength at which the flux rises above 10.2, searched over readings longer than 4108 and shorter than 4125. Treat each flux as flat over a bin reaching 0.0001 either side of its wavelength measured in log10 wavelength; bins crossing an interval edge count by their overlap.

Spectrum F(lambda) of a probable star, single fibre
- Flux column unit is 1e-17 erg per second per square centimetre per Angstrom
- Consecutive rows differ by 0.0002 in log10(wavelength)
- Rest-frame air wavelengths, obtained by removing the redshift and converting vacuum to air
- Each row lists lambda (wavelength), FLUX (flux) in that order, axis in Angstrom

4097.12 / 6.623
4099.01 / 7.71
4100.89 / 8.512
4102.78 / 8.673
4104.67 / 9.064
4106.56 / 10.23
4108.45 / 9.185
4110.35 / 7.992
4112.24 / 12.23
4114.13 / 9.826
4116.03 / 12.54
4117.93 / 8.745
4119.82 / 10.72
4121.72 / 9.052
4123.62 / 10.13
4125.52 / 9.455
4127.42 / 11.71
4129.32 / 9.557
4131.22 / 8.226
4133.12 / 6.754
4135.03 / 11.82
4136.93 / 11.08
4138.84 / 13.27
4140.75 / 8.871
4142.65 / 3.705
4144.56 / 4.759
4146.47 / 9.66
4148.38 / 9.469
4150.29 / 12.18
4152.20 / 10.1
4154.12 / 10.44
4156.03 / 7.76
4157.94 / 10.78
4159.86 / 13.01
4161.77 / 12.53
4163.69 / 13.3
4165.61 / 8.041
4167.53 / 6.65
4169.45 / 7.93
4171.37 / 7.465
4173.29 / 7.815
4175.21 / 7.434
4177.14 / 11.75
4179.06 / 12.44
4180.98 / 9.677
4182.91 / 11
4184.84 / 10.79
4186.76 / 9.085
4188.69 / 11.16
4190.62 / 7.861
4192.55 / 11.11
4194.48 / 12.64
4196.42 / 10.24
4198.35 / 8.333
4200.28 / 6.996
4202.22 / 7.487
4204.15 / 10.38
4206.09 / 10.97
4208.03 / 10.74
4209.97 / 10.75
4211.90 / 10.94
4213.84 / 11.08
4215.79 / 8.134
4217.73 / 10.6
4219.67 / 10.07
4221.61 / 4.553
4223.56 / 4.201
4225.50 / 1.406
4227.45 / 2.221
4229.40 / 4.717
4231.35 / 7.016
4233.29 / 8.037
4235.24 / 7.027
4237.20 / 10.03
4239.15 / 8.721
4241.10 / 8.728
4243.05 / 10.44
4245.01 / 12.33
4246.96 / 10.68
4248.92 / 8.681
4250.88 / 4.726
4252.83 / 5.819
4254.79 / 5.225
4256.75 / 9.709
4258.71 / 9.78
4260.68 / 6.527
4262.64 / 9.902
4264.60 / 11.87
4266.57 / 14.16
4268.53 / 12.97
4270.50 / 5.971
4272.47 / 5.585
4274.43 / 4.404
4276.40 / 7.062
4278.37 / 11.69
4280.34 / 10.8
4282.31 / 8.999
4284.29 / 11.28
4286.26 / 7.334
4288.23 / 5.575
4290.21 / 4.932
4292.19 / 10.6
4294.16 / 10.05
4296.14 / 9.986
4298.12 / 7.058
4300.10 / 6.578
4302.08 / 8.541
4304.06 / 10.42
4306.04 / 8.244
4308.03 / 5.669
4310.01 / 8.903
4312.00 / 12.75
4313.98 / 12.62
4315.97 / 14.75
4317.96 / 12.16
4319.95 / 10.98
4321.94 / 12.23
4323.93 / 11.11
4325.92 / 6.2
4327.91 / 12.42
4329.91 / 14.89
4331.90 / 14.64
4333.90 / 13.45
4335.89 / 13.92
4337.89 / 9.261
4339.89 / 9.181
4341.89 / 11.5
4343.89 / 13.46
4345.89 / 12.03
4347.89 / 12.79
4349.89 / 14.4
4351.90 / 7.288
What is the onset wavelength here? 4112.24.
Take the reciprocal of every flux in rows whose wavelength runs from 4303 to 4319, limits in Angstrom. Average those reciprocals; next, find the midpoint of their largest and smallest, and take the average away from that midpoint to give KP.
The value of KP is 0.020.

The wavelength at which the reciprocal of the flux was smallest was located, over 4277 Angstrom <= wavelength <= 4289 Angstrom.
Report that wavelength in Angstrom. 4278.37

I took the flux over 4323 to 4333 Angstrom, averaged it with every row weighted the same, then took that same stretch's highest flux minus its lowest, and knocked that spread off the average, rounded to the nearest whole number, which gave 3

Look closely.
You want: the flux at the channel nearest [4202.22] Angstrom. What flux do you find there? 7.487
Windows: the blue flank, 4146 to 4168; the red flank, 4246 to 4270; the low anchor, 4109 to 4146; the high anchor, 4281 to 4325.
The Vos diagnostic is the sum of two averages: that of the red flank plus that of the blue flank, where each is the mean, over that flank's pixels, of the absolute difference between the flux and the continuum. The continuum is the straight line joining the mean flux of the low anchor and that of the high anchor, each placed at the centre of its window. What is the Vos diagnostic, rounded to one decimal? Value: 4.3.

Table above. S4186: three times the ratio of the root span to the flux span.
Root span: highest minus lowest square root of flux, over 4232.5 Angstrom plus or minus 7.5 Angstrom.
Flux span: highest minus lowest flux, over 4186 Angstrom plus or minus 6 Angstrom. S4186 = 1.8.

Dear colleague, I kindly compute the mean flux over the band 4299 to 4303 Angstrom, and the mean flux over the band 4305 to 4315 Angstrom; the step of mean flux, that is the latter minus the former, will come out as 2.1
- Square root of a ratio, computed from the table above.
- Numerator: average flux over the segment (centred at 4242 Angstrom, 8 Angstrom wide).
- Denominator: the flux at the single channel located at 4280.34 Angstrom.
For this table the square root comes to 0.965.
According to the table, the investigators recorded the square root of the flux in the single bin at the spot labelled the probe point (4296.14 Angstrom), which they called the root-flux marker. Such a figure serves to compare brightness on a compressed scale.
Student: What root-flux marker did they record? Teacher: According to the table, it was 3.16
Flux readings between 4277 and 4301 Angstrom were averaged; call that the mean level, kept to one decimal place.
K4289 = 8.7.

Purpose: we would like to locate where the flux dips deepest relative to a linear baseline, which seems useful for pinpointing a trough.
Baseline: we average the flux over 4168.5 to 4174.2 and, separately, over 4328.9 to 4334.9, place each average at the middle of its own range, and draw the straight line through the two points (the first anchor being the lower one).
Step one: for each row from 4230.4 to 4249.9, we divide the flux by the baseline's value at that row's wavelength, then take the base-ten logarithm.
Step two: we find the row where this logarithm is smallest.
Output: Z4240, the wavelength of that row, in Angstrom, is 4235.24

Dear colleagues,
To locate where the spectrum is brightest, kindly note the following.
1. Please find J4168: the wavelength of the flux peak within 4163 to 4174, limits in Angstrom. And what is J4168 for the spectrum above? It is 4163.69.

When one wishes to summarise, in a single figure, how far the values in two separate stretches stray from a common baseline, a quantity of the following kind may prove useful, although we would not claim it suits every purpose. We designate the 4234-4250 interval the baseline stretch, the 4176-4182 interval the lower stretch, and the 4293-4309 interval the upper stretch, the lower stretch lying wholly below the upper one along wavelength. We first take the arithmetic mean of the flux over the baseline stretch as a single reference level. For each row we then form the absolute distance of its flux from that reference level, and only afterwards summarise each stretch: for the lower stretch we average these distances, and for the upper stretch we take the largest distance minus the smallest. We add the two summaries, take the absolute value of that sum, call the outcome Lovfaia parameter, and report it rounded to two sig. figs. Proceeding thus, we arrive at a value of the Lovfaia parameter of 5.2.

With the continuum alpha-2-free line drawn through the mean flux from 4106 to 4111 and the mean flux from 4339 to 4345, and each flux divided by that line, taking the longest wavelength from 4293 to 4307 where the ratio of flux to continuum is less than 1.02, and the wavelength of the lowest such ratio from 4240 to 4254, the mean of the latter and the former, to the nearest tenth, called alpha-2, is 4278.5 Angstrom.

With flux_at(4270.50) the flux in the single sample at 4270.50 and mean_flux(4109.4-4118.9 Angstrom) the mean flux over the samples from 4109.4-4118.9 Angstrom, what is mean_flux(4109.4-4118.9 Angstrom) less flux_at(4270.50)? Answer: 4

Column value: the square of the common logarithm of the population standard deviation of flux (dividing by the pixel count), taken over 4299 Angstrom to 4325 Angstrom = 0.16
